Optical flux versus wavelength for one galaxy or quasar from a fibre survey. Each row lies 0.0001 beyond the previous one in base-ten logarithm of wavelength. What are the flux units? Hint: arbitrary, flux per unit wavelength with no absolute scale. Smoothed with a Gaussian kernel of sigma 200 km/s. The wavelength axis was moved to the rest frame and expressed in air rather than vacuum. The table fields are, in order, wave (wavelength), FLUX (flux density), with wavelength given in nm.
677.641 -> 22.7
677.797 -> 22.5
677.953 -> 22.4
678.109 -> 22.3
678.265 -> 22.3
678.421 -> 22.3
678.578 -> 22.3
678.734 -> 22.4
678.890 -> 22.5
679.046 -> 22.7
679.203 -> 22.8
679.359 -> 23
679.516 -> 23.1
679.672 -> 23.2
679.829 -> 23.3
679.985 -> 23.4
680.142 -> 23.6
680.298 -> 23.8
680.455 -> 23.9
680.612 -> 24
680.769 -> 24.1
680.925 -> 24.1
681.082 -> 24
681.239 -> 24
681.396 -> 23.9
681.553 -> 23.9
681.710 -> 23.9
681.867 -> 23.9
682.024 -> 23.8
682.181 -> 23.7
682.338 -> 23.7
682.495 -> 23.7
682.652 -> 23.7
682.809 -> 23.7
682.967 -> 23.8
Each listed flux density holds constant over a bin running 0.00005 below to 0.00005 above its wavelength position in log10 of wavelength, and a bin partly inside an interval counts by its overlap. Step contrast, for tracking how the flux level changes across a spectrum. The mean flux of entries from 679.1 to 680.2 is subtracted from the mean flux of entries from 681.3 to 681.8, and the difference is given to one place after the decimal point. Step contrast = 0.7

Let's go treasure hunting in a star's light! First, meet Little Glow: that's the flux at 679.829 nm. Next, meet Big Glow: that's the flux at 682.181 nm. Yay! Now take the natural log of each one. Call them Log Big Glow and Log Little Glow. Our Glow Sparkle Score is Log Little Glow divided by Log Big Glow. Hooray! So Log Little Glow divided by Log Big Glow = 0.99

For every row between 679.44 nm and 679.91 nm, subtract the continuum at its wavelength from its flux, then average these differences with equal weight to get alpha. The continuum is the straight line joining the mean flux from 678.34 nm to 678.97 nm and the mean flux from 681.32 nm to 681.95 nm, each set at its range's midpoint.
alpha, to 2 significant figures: 0.30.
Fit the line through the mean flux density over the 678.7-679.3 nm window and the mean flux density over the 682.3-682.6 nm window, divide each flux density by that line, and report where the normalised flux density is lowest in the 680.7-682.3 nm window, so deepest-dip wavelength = 682.181 nm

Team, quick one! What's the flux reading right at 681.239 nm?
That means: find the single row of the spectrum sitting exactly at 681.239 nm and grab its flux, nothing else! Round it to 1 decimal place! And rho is 24.0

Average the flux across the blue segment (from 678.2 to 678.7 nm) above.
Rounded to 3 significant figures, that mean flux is 22.3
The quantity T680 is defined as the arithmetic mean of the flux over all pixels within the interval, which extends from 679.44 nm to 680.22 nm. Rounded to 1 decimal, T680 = 23.3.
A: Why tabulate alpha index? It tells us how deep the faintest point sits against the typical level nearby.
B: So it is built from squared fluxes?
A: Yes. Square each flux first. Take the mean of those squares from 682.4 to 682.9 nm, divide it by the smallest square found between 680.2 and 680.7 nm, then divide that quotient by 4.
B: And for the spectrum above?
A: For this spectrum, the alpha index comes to 0.248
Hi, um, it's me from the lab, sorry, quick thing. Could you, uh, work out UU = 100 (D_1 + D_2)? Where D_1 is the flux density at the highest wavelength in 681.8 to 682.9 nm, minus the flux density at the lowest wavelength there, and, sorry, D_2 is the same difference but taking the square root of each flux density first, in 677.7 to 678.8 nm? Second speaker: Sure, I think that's -21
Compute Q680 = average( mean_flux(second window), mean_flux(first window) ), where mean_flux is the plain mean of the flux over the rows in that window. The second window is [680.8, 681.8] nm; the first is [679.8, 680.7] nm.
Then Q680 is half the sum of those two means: 23.8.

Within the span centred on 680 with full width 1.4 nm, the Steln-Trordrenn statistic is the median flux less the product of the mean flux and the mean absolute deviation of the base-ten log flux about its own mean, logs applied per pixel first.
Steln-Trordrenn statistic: 23.3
